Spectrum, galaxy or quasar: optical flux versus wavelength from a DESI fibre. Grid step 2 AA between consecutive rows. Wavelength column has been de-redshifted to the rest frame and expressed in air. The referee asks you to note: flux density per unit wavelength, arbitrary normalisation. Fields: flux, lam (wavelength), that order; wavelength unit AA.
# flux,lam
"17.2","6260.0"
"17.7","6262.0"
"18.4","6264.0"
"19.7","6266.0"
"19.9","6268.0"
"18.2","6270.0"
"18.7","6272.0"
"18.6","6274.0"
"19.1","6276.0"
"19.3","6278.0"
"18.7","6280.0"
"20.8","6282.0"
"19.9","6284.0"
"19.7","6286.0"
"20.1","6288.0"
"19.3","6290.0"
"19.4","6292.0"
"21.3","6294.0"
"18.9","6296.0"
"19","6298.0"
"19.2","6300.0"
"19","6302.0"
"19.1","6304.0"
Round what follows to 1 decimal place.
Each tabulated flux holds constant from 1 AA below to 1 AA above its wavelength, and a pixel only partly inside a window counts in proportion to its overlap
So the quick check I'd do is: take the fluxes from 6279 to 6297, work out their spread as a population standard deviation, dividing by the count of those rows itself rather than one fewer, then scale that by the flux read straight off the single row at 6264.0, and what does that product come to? 14.8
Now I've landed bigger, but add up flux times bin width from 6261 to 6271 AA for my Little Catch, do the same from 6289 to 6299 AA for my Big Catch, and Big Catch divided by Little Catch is 1.04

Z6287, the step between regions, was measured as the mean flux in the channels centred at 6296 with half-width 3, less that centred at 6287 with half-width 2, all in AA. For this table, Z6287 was -0.17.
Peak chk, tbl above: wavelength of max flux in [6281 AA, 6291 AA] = 6282.0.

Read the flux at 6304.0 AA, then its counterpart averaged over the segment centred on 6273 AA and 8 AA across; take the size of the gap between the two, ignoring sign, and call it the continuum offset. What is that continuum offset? 0.45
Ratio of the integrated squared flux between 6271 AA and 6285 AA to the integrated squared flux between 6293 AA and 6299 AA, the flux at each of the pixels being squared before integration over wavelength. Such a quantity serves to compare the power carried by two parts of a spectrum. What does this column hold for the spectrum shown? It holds 2.2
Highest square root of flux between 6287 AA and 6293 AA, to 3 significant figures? 4.48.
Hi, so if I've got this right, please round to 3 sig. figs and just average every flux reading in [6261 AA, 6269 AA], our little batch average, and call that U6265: 18.9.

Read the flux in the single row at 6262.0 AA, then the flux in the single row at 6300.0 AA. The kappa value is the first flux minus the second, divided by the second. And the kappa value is -0.08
